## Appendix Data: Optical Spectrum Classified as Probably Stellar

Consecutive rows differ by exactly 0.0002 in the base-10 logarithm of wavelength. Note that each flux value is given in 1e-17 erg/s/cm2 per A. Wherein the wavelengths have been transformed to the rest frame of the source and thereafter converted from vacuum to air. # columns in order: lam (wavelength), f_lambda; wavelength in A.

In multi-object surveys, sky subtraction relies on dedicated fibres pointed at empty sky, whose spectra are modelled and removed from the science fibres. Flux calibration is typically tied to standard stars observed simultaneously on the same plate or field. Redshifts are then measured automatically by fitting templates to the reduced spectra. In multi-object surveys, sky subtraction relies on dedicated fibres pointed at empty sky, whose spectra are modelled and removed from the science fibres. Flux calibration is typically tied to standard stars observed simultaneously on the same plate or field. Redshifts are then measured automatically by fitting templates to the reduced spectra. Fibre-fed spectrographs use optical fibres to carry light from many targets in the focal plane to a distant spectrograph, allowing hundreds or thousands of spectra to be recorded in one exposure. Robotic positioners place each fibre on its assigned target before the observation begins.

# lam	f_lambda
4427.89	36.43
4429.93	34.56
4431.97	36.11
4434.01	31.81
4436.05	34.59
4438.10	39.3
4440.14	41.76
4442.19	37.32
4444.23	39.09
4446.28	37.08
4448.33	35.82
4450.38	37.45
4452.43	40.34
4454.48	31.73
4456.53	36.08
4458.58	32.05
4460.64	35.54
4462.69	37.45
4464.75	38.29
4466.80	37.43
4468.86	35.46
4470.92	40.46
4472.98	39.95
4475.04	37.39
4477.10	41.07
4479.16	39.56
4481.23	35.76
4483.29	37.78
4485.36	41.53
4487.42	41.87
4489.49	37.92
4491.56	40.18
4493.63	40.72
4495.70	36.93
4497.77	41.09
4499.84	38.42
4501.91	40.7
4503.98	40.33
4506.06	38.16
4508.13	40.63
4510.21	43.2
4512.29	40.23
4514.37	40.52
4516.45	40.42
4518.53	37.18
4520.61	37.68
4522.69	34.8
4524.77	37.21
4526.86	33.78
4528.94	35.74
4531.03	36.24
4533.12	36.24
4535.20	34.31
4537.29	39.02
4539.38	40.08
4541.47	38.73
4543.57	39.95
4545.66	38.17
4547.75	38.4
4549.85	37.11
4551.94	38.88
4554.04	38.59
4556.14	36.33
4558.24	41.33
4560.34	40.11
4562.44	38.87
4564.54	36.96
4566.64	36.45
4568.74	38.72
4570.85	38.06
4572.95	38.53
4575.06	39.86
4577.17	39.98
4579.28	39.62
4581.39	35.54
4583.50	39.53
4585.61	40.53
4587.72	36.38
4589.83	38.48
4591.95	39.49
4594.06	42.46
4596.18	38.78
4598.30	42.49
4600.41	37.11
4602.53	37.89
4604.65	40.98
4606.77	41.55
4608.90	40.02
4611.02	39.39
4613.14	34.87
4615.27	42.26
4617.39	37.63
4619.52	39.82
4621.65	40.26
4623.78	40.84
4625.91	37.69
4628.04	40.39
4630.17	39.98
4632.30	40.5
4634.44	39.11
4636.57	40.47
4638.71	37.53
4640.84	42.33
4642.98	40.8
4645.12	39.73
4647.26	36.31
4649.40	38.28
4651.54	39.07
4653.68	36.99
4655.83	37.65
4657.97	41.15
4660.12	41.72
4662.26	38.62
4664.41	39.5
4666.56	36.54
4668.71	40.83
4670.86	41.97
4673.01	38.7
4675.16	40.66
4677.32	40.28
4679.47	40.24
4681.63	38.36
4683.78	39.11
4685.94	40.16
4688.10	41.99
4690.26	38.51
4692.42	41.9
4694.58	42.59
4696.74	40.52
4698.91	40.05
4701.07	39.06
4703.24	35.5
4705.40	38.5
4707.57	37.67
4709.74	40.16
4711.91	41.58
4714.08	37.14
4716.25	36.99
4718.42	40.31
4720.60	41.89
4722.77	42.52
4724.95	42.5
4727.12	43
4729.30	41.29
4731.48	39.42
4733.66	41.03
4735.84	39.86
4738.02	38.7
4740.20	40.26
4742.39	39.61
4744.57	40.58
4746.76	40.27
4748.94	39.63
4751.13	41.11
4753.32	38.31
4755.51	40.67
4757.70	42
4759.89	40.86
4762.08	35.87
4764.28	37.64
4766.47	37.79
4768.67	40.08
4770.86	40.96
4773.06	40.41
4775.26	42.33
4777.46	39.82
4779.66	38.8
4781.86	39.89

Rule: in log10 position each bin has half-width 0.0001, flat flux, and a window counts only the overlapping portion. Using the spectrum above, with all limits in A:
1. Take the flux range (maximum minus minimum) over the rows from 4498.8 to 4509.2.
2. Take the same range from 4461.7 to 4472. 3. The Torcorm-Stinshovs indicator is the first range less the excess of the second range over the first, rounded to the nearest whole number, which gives 0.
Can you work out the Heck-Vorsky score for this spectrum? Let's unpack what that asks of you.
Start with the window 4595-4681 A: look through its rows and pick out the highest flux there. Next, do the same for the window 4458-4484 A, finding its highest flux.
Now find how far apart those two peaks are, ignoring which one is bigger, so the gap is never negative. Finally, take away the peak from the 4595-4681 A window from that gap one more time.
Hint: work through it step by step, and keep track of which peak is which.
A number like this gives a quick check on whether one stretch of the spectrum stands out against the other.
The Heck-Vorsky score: -41.1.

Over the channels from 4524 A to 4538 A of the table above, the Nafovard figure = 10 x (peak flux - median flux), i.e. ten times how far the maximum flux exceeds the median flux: 28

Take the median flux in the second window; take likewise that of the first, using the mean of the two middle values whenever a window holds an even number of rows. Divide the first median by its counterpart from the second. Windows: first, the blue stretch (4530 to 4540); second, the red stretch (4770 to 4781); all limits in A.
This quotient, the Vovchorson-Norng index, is 0.90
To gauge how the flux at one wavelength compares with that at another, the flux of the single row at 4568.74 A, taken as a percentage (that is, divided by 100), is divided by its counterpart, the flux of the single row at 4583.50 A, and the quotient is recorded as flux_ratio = 0.0098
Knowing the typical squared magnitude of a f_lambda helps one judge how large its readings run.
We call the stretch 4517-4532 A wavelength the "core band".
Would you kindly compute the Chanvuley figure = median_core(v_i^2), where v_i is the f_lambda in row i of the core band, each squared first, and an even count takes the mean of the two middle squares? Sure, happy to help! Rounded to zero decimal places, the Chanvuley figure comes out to 1313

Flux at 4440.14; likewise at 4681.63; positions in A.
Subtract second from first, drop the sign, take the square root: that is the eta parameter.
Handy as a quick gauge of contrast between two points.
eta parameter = 1.8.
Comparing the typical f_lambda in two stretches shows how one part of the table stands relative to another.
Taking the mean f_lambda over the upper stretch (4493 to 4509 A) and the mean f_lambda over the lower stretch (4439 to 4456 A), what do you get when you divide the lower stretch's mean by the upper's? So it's 0.948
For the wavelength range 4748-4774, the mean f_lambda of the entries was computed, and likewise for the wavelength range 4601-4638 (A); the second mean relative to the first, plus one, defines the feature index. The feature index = 2.00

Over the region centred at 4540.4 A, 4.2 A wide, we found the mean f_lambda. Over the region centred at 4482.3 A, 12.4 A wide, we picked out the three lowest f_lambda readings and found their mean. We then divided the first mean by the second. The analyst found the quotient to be 1.05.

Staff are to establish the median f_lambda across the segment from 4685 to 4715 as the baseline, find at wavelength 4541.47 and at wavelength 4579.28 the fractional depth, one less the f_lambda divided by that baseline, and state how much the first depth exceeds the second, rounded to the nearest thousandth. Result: 0.022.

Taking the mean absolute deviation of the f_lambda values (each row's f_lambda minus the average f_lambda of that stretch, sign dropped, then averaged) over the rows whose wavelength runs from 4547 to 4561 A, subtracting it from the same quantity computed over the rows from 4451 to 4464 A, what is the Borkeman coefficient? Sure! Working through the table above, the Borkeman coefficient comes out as 1.2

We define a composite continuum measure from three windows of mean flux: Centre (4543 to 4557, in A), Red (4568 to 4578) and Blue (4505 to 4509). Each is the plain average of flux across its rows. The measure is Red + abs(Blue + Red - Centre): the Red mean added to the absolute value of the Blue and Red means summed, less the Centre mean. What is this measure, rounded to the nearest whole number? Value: 79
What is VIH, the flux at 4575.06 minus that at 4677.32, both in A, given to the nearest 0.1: -0.4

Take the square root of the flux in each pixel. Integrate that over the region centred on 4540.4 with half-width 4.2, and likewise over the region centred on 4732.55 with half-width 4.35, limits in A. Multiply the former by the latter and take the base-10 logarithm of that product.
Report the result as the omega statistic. 3.46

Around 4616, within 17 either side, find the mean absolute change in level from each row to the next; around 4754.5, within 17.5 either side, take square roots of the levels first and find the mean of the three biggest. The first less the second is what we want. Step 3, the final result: -4.2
